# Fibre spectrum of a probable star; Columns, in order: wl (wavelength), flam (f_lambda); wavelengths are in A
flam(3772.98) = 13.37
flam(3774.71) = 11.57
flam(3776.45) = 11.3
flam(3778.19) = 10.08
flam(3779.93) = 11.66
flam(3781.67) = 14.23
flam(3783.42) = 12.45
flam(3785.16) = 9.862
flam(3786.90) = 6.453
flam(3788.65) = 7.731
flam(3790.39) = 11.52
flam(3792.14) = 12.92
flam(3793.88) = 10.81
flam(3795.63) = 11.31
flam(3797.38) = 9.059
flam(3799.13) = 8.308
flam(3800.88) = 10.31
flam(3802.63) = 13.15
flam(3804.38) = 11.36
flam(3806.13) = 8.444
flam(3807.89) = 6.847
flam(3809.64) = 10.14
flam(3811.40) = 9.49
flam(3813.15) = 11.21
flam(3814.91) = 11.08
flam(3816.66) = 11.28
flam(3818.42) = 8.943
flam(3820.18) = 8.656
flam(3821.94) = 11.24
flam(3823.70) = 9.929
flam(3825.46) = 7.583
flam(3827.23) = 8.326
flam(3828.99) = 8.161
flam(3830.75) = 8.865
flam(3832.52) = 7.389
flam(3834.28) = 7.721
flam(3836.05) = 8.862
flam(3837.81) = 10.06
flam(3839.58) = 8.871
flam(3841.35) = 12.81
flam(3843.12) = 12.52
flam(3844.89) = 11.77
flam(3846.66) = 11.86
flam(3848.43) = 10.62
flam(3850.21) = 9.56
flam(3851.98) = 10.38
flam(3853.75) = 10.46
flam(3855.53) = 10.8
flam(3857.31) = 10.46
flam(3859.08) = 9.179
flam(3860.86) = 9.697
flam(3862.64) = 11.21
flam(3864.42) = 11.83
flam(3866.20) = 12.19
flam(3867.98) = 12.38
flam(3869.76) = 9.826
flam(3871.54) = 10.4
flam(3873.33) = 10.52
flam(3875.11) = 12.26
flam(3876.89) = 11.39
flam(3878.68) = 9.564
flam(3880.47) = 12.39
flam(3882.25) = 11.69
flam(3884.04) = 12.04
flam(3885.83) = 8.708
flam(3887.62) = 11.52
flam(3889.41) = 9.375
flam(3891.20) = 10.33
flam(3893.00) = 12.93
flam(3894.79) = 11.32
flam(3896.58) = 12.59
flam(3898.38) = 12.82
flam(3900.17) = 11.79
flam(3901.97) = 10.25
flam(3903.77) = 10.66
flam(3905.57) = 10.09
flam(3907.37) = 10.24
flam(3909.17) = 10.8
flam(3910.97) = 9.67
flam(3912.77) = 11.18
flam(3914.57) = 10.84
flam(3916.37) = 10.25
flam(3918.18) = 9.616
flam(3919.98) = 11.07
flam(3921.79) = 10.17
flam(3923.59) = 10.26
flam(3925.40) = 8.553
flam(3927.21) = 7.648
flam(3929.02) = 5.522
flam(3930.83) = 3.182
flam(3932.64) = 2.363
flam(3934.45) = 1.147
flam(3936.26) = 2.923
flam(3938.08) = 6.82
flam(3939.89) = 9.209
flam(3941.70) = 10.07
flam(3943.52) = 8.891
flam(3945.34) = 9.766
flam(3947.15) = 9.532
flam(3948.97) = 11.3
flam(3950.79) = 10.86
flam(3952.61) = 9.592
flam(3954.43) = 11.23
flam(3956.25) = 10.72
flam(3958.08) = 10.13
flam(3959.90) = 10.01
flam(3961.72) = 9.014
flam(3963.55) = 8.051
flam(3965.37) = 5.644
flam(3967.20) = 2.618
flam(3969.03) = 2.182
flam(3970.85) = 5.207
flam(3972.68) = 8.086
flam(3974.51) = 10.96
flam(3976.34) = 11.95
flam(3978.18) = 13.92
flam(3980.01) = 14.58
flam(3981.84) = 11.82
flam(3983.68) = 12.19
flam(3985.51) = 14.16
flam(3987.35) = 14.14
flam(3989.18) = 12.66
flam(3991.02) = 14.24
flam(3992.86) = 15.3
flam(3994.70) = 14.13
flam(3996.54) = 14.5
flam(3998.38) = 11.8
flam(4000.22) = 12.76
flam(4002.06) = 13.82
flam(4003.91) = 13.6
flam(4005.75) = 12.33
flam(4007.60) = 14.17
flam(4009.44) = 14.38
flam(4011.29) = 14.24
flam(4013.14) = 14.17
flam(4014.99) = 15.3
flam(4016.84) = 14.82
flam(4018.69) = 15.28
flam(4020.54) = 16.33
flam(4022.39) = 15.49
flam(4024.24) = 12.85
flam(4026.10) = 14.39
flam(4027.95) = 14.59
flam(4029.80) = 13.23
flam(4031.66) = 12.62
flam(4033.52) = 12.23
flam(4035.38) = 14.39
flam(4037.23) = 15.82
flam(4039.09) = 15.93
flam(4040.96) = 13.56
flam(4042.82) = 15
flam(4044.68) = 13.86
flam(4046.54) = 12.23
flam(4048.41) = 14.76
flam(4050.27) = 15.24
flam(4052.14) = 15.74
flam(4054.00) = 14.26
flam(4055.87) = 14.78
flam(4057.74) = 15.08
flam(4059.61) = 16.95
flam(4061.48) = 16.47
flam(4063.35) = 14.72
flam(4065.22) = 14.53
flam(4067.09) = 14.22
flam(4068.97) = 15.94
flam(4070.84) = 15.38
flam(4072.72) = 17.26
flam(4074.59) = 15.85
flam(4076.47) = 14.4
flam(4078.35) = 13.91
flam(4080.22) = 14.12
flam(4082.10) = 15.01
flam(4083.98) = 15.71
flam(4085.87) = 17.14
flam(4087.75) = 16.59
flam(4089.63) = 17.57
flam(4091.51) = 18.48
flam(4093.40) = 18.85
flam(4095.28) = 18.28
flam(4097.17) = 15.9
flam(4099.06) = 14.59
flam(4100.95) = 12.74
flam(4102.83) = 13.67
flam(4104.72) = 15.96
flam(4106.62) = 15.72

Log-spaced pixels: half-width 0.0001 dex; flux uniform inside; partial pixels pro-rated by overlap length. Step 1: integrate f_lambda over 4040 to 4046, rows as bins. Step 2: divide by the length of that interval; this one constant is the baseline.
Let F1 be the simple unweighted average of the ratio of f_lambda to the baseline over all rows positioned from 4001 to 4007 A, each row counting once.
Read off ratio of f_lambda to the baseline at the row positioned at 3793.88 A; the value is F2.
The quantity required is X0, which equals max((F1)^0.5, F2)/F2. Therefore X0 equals 1.26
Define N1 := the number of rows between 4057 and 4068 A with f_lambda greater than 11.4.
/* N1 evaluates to 6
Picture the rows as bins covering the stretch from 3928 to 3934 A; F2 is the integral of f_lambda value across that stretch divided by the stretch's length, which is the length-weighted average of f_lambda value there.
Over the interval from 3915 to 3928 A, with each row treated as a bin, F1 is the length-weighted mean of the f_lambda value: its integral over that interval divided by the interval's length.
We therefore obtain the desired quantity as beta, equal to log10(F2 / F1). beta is -0.43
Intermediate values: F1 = 9.7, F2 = 3.6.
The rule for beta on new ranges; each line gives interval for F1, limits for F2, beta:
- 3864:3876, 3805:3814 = -0.09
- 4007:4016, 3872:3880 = -0.12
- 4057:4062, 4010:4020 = -0.04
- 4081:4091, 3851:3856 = -0.19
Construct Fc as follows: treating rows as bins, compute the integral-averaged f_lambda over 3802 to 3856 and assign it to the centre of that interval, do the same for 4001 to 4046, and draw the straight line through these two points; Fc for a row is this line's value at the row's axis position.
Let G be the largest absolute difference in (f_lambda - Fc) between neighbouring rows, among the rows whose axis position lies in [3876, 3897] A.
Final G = 3.4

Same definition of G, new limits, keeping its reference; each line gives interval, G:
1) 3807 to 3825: 3.3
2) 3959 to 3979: 3.1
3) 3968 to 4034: 3.0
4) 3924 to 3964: 3.9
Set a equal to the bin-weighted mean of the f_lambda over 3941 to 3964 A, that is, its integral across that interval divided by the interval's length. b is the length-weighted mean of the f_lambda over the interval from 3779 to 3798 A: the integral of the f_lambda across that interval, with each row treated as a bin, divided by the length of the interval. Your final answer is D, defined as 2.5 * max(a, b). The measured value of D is 26.9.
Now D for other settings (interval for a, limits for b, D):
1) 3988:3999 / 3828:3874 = 34.6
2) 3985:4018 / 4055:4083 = 38.1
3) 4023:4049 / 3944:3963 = 34.9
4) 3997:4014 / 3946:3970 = 33.7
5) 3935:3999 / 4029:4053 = 35.5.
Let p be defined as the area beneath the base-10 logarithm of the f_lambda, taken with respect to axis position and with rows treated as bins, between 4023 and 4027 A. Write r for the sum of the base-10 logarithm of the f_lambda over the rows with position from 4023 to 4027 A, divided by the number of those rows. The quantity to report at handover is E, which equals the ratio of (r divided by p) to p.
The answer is 0.055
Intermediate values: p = 5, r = 1.13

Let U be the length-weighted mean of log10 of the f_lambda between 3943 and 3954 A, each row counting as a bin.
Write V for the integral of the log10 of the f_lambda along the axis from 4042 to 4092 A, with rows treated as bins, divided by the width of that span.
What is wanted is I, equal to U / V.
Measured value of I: 0.85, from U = 1.00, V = 1.18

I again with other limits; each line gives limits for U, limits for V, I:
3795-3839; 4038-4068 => 0.83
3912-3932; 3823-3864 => 0.93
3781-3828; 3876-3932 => 1.00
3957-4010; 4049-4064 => 0.86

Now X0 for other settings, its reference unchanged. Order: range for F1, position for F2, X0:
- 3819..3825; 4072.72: 1.00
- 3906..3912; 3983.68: 1.00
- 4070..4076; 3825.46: 1.98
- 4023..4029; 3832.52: 1.89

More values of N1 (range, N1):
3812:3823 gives 0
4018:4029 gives 6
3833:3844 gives 2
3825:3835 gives 0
